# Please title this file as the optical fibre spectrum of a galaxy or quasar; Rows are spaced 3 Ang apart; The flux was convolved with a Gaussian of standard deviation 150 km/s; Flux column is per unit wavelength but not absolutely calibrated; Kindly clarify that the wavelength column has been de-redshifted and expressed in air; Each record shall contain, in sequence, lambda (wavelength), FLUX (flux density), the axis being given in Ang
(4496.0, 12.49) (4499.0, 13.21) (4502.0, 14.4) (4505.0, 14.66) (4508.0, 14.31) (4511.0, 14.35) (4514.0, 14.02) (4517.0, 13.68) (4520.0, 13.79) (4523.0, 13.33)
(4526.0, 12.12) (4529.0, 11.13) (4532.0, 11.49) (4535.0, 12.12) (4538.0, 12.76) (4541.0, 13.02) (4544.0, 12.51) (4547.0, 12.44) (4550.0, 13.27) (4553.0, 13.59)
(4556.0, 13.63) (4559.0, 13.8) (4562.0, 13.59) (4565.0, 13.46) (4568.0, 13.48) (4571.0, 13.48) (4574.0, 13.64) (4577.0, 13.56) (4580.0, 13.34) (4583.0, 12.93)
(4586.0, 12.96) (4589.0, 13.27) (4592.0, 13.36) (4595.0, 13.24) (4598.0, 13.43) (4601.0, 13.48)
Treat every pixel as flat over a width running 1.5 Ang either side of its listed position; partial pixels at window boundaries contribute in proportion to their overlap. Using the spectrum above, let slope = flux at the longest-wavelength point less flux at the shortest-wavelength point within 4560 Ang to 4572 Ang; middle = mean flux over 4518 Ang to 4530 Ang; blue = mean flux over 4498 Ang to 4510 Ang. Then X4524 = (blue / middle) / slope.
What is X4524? -10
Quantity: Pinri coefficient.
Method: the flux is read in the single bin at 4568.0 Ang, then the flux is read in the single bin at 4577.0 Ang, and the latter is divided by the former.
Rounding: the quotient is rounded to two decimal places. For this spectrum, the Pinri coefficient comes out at 1.01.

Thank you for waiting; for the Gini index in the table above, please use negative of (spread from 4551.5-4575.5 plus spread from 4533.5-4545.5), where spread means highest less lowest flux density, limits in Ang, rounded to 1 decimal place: -1.2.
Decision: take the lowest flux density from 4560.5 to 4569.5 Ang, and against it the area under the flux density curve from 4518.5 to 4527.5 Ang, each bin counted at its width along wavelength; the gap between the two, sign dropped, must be 104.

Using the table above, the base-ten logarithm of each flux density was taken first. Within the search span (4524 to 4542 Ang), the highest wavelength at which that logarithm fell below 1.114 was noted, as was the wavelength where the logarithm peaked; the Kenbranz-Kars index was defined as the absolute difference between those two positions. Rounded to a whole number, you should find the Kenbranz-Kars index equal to 3 Ang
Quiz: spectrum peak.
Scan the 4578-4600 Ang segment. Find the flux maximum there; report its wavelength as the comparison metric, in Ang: 4598.0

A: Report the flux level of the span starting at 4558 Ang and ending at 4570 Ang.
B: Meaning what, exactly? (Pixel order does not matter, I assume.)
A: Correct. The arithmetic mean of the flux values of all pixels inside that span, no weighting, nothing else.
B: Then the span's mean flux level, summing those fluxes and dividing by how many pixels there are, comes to 13.6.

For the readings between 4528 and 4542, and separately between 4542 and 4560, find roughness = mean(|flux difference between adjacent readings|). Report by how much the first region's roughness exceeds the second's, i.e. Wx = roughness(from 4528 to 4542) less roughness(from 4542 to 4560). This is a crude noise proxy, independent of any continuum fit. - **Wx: 0.19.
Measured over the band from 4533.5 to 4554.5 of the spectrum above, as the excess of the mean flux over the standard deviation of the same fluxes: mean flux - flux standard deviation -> 12.3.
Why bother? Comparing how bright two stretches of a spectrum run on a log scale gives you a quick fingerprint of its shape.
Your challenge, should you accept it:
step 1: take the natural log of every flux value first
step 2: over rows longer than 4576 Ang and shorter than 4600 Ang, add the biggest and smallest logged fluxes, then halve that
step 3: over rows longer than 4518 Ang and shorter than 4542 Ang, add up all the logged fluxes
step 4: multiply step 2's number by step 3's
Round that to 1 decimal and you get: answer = 52.1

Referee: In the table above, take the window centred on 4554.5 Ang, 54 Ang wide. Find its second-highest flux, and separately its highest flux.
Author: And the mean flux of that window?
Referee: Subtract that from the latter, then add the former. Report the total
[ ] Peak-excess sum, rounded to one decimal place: 14.4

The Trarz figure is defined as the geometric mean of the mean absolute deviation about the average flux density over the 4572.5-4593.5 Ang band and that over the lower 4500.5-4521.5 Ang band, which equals 0.246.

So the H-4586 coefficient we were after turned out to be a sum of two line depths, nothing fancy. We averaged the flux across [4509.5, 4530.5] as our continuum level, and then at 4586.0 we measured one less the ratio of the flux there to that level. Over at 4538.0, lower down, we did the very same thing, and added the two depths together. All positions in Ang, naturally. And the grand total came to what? 0.05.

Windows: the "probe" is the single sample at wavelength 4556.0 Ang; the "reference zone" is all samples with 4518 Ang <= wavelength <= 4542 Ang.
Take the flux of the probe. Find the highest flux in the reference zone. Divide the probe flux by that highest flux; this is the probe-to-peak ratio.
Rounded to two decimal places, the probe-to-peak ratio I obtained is 0.99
